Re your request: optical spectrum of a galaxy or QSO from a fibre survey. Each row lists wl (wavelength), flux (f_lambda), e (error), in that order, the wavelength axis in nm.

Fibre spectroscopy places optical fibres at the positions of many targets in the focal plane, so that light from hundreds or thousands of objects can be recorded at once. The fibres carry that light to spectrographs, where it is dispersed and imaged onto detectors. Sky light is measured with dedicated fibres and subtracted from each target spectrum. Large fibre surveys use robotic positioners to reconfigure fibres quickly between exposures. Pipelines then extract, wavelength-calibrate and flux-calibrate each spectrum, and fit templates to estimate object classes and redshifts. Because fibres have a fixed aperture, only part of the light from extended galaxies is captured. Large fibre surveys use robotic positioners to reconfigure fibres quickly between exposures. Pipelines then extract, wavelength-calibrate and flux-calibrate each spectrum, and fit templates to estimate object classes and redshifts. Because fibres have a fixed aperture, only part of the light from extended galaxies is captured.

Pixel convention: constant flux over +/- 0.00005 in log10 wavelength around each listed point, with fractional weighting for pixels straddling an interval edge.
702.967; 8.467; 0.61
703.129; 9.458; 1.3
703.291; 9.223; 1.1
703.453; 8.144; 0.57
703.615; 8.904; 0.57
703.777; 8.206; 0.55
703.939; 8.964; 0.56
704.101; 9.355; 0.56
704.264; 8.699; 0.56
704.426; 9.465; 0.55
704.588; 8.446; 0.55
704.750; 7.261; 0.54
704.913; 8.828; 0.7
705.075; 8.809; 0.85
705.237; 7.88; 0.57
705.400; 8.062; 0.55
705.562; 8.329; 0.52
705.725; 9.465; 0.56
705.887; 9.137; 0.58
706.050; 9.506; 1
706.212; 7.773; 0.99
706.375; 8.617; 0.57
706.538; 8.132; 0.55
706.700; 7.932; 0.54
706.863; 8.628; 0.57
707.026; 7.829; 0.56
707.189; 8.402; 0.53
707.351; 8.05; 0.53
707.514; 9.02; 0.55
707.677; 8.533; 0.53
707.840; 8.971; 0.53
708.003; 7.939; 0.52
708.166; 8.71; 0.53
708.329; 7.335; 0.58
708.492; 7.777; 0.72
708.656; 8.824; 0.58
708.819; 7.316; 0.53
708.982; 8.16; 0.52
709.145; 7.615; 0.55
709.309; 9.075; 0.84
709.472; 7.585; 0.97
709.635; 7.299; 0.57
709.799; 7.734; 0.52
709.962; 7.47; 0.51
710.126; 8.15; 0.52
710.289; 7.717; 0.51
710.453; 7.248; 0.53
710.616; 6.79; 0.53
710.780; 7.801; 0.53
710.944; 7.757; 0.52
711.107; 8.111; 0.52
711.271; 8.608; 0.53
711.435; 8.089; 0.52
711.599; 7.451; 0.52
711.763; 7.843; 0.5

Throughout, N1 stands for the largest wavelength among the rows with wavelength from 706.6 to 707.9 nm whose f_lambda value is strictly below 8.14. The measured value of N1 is 707.351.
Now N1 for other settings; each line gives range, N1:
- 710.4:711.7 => 711.599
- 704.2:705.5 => 705.400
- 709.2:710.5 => 710.453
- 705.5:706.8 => 706.700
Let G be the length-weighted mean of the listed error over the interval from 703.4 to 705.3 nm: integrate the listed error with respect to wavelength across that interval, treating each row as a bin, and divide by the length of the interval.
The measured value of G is 0.595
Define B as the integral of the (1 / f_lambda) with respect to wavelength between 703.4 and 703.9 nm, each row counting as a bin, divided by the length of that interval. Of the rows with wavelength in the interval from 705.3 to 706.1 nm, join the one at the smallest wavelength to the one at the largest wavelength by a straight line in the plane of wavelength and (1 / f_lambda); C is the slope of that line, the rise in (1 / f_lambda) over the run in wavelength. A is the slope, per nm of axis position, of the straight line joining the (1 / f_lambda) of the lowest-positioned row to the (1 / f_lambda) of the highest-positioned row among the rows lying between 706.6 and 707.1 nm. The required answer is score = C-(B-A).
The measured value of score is -0.142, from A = 0.005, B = 0.118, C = -0.03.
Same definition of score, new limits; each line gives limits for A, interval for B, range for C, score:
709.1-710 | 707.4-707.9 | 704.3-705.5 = -0.092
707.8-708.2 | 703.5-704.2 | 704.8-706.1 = -0.110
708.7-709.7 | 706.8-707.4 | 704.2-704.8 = -0.075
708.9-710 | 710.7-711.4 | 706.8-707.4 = -0.095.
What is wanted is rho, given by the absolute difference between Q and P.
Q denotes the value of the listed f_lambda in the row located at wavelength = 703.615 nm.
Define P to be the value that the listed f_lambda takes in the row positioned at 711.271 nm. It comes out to 0.3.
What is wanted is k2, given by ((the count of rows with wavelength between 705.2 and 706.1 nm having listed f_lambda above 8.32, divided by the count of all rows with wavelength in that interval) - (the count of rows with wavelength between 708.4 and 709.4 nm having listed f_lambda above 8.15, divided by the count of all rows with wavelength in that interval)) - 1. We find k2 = -0.83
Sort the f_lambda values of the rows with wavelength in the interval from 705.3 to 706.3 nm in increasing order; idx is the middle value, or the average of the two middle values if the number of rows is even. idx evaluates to 8.73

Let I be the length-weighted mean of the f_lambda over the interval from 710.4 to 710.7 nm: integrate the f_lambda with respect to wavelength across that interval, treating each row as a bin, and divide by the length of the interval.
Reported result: 7.0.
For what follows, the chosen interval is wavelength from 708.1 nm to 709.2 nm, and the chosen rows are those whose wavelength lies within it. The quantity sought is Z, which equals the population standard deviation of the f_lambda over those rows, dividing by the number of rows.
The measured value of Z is 0.57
